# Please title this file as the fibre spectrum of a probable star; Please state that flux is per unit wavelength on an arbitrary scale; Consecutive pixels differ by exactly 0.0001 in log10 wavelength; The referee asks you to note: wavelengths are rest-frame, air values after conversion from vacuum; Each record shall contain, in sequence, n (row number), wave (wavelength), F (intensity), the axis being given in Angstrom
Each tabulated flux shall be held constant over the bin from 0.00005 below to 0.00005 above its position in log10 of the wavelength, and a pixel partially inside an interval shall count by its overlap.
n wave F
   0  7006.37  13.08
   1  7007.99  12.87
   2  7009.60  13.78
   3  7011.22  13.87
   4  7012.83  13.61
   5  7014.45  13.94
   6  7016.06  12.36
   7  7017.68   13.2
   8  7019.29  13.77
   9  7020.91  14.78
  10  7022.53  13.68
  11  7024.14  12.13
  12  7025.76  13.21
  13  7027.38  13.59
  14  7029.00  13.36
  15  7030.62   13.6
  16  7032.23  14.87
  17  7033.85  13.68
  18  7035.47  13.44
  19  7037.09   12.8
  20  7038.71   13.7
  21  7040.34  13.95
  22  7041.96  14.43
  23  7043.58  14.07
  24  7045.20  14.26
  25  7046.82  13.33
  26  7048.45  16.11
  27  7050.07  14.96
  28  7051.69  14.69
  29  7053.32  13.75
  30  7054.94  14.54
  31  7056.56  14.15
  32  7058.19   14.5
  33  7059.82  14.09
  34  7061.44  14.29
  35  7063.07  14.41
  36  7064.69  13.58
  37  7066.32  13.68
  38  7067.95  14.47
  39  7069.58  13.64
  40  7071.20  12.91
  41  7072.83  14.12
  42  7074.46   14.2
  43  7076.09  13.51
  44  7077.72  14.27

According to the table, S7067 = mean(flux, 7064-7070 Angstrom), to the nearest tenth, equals 13.8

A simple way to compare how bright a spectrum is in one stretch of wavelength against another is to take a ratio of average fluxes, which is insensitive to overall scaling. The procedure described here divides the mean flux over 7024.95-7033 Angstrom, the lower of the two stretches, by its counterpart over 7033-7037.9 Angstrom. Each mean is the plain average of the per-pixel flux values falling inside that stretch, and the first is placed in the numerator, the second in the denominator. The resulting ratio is 1.03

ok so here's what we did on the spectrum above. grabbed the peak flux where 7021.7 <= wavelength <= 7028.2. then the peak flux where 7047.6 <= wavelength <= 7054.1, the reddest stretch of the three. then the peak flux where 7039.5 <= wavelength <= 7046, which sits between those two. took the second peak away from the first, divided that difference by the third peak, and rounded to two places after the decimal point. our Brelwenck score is -0.17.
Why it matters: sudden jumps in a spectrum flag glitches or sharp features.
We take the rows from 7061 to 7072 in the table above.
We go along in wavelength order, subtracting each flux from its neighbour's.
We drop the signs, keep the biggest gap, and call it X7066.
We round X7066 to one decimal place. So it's 0.8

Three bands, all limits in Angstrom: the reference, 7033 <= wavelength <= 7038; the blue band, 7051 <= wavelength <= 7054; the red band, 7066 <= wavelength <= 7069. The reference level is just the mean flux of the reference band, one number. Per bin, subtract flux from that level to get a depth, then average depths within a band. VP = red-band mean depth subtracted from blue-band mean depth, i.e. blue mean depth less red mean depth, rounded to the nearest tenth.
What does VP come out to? -0.1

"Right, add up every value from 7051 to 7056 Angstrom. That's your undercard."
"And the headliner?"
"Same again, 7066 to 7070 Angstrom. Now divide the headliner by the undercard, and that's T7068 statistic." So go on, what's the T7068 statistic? 0.97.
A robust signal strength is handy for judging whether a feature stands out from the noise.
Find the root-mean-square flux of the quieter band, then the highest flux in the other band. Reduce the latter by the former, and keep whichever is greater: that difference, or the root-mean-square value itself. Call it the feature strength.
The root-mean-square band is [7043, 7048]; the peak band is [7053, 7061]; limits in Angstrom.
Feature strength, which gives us 13.9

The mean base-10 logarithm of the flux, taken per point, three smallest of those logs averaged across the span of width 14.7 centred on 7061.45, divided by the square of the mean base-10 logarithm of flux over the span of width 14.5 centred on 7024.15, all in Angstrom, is 0.894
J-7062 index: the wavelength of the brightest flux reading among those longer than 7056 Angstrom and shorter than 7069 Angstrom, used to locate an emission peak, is 7058.19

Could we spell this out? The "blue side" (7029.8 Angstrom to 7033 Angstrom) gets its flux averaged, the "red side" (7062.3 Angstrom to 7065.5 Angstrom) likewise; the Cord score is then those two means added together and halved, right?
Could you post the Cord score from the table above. 14.1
